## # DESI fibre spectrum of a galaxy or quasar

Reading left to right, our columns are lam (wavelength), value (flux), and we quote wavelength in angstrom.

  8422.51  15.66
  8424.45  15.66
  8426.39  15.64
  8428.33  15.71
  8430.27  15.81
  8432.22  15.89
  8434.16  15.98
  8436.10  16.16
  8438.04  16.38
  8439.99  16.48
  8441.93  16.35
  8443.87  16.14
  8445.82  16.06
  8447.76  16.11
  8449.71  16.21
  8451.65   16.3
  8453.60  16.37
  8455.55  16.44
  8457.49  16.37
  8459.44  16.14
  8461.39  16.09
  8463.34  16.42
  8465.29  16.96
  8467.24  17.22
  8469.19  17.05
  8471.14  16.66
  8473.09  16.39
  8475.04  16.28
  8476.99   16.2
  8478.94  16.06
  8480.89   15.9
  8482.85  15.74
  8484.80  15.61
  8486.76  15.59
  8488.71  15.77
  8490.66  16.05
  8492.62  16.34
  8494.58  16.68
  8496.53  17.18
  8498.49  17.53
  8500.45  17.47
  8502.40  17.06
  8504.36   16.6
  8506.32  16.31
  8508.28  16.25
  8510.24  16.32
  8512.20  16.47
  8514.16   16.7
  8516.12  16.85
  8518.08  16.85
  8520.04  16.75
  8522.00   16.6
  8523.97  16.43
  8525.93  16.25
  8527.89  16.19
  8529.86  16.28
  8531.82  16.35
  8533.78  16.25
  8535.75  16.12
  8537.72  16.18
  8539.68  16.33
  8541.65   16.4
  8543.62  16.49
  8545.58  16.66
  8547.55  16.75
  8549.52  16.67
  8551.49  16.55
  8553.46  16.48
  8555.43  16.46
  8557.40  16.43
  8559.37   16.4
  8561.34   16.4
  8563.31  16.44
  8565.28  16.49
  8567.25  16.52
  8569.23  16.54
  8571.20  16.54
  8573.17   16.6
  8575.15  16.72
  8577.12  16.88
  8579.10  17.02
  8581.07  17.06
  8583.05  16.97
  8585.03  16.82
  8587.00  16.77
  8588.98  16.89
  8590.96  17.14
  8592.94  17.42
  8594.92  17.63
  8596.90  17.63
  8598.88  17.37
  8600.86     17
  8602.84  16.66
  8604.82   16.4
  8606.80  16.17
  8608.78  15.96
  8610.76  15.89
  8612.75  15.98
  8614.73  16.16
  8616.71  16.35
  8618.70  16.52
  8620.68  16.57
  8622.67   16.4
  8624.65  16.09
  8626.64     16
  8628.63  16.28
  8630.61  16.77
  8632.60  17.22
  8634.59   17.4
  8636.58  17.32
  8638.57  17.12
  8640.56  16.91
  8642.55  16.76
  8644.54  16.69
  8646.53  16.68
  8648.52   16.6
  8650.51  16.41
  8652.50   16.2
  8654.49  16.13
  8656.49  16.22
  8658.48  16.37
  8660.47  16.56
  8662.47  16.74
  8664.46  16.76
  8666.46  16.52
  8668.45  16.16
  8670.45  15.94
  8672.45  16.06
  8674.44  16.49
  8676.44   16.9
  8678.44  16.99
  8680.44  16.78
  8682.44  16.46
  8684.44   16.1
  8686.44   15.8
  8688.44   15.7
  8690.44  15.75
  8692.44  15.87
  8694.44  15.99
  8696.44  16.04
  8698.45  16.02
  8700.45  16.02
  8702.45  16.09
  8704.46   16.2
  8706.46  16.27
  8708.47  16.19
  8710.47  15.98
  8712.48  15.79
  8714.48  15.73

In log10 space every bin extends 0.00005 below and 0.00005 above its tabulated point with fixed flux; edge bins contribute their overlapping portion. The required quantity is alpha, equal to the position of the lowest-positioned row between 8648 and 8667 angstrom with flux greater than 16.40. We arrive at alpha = 8648.52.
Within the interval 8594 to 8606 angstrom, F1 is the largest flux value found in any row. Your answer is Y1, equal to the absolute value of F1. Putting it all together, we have 17.63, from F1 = 17.63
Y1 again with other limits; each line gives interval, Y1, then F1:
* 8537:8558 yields 16.75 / 16.75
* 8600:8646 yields 17.40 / 17.4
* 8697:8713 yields 16.27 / 16.27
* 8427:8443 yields 16.48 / 16.48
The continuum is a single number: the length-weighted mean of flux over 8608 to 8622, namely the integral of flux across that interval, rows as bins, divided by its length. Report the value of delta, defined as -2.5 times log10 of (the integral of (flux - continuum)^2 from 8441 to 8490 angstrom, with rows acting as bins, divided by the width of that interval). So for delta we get 2.0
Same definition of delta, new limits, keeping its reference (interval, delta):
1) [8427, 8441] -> 2.5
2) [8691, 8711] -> 3.6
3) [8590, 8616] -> 0.4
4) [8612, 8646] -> 1.1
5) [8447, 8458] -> 4.2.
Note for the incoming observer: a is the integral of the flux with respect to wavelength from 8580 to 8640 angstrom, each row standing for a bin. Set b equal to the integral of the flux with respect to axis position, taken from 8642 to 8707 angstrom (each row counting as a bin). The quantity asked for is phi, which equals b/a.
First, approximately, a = 1004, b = 1060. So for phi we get 1.1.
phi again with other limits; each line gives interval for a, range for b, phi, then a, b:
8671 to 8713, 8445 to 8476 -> 0.8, 679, 510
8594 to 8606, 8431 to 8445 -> 1.1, 205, 227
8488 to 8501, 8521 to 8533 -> 0.9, 217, 196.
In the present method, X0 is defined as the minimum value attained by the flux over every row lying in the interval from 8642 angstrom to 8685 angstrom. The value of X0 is 15.94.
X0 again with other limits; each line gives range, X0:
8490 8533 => 16.05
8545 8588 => 16.4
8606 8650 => 15.89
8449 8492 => 15.59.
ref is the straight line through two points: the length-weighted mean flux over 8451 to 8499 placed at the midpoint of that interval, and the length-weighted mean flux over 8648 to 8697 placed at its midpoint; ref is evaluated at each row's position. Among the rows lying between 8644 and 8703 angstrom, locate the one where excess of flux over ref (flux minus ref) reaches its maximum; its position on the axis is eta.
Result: 8678.44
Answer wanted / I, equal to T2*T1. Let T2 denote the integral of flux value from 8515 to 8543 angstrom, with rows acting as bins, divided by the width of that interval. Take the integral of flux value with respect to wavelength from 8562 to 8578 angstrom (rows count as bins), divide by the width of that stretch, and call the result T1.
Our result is 272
